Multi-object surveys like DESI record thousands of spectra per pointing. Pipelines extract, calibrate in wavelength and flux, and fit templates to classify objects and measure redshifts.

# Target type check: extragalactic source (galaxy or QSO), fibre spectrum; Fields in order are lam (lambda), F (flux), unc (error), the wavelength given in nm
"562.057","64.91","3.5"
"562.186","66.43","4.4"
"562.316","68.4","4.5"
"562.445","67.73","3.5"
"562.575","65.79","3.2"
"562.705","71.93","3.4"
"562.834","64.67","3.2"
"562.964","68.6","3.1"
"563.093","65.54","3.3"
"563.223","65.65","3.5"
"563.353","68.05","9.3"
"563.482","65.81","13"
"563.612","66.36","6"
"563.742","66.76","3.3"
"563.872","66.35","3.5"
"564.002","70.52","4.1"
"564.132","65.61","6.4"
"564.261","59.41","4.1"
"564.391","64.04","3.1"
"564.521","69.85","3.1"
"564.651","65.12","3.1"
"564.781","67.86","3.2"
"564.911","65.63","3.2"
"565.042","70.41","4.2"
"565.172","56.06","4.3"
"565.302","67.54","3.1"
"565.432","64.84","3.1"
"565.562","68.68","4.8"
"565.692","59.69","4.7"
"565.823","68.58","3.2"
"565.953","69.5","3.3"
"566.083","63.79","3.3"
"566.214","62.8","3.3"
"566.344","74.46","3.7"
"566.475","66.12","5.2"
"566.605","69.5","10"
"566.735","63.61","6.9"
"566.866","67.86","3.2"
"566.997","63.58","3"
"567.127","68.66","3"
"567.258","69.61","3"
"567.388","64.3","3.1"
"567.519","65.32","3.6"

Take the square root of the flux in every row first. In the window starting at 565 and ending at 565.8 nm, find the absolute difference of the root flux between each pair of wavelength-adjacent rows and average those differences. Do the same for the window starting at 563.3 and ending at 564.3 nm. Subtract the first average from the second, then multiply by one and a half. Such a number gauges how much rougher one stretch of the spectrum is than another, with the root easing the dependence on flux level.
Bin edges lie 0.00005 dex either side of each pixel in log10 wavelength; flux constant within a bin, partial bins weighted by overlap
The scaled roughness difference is -0.53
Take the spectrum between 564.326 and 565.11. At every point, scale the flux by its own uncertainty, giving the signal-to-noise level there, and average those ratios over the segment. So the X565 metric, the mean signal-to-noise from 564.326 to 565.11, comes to 20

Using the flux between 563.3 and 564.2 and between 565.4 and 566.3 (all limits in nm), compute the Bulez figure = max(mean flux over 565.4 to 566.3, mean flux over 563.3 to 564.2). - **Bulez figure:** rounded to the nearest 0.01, 67.07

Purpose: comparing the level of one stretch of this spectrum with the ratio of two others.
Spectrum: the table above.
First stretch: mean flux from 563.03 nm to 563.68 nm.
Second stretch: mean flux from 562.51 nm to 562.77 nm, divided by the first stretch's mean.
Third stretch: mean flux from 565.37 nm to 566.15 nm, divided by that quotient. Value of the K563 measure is 63.4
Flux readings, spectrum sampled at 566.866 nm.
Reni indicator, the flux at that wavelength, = 67.86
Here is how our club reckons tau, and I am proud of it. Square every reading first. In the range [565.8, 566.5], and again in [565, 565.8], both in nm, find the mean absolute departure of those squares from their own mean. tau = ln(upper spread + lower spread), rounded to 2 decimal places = 6.92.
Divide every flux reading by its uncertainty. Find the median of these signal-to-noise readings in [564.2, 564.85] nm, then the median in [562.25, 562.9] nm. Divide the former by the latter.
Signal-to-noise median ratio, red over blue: 1.04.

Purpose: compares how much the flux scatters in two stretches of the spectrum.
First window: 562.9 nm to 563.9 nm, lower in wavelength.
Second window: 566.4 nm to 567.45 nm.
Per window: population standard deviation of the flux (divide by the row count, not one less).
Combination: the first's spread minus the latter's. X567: -1.4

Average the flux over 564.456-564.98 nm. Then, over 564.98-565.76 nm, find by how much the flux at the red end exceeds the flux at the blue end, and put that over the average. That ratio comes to -0.160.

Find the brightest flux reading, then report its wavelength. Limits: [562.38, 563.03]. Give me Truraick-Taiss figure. 562.705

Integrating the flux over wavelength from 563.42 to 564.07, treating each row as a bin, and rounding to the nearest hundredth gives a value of 43.59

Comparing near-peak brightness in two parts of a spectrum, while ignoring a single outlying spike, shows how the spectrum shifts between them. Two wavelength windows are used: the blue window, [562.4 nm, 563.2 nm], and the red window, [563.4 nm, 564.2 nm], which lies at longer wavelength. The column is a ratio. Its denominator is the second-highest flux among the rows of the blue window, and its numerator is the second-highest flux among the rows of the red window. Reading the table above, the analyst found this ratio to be 0.97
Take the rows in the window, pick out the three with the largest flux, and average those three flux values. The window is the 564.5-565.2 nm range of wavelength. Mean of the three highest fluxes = 69.4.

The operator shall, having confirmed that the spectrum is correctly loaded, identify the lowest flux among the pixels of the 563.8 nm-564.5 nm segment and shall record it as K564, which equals 59.41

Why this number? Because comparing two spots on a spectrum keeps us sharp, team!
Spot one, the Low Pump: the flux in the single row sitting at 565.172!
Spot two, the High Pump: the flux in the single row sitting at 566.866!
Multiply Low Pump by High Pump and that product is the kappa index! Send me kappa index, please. 3804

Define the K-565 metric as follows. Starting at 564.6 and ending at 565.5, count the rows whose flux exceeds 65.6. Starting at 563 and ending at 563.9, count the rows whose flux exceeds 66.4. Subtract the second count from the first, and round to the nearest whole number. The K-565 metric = 2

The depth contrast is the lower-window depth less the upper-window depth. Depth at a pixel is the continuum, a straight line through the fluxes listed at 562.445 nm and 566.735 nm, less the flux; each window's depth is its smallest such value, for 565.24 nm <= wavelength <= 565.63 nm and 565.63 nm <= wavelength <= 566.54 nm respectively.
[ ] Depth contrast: 6.5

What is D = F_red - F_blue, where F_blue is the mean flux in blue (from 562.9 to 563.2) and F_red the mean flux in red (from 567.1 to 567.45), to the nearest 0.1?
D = 0.5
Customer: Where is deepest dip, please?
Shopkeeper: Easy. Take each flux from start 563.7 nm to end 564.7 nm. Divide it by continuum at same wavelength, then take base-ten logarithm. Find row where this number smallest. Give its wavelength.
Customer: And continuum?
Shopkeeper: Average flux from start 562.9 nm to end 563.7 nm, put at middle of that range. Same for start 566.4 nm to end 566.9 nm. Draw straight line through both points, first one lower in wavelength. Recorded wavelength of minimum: 564.261 nm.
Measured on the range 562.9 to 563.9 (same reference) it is 563.093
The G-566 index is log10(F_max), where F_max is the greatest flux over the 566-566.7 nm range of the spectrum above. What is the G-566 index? 1.872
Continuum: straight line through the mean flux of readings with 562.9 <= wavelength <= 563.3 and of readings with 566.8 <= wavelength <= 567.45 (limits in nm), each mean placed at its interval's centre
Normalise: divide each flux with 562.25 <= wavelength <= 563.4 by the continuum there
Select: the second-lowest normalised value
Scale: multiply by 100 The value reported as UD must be 98.4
